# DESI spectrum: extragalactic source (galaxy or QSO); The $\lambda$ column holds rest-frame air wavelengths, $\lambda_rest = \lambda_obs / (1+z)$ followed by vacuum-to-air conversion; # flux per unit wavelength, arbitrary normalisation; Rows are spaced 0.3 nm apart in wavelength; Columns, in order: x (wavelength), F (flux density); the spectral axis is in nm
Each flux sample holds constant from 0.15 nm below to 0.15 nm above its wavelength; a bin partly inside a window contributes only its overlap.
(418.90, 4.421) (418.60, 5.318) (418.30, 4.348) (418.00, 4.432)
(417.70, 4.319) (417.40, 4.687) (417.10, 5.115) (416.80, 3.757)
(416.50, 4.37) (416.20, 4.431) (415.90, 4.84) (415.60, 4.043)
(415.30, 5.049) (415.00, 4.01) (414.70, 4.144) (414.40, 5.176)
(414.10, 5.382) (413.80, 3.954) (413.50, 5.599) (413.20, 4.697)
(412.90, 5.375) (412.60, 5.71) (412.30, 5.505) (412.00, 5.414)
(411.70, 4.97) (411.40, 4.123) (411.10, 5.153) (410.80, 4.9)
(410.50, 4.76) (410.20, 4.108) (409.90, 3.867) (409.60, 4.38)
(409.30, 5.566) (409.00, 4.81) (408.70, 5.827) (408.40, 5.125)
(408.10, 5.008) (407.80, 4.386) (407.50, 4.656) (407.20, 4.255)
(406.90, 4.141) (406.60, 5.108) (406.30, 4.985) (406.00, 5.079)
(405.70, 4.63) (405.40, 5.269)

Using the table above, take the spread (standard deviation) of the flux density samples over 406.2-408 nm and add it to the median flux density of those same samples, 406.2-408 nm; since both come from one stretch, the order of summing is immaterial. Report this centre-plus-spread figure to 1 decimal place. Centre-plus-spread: 4.9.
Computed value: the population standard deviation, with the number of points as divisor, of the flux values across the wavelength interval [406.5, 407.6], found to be 0.38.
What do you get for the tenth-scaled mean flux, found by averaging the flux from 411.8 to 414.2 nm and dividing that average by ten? 0.520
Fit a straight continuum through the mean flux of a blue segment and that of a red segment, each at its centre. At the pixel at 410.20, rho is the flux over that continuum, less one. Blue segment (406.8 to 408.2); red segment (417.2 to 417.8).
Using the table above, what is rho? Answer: -0.09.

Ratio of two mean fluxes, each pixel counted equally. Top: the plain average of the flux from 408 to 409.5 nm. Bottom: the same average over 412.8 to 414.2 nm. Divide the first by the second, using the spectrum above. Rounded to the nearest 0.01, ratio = 1.05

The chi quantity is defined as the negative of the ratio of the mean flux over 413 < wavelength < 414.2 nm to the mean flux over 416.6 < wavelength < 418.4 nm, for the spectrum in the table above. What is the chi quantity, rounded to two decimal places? -1.10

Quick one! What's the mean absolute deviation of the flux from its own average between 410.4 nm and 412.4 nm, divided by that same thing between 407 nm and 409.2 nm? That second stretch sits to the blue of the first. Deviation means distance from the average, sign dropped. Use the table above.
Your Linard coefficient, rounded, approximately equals 0.84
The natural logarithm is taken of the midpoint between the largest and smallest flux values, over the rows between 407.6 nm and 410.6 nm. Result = 1.58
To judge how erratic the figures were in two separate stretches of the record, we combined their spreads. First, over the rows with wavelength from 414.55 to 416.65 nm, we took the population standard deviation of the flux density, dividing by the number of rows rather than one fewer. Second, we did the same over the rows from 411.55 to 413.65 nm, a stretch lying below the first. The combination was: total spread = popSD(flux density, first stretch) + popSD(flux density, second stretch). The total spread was 0.71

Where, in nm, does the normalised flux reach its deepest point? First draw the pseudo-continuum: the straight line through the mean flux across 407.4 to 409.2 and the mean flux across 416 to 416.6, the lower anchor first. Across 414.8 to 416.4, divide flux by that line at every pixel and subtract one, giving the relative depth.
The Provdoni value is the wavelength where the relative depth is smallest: 415.00 nm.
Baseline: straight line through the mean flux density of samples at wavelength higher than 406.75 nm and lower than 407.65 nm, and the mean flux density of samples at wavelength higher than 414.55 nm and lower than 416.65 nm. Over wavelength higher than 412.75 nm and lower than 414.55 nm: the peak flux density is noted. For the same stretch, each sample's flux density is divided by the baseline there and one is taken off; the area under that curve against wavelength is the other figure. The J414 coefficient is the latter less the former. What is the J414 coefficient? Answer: -5.34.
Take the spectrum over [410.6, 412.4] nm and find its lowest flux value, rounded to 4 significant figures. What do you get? 4.123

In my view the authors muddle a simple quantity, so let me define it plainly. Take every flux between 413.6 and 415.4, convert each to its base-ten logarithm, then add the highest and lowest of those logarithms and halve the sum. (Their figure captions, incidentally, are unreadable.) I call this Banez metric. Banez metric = 0.664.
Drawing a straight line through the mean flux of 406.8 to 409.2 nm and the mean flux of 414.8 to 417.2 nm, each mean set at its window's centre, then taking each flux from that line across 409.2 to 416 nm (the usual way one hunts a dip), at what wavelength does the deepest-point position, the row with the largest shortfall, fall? 409.90 nm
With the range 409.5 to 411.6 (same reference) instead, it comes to 409.90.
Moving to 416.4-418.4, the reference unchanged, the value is 416.80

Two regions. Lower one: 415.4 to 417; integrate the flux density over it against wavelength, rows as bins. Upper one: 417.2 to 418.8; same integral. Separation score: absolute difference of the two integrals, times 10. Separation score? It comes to 5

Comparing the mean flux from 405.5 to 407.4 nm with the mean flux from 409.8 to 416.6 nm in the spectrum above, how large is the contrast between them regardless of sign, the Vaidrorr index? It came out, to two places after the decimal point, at 0.06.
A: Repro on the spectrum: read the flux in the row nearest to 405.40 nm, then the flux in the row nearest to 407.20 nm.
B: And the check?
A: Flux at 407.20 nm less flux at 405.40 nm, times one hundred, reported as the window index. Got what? -101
